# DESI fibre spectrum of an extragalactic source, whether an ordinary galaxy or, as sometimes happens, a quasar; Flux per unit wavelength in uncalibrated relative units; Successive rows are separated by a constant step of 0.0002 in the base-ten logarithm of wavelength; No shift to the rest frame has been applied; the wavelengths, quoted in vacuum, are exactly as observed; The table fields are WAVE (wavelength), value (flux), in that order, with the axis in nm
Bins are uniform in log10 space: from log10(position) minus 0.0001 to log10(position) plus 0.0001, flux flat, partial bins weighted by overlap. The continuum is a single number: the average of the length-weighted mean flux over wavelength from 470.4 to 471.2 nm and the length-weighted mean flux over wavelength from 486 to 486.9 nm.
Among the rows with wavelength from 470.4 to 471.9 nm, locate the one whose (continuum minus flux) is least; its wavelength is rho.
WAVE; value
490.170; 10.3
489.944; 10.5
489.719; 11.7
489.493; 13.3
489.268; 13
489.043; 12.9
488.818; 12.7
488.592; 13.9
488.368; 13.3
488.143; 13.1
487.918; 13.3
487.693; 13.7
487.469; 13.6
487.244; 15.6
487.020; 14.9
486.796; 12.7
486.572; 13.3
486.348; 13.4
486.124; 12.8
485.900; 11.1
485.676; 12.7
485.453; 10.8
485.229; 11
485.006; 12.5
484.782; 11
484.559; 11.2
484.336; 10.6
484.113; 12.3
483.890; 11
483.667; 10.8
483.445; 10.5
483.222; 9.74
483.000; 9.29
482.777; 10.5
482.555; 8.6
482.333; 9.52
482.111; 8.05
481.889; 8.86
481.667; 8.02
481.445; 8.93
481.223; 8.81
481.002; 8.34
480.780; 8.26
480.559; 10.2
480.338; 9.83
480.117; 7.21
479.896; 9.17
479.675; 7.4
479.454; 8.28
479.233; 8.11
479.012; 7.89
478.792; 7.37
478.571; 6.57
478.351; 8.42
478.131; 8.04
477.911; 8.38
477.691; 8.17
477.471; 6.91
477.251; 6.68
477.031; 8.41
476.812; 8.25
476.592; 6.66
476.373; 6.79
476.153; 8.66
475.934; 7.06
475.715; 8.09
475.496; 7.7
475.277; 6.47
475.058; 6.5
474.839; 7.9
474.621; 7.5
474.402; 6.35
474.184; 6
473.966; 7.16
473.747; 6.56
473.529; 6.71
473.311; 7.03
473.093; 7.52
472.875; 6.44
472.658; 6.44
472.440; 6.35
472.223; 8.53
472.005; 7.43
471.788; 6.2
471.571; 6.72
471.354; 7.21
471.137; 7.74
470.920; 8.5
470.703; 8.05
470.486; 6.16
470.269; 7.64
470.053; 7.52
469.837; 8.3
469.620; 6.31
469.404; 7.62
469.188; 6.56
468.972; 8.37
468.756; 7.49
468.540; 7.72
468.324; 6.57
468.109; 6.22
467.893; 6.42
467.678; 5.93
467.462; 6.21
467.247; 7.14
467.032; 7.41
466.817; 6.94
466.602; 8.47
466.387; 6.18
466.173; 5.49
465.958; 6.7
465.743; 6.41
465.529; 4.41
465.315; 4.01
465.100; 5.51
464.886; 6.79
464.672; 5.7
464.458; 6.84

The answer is 470.920 nm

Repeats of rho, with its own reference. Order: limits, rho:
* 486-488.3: 487.244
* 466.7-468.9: 468.540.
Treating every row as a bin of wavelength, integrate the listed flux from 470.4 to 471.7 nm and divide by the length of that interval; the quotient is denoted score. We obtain 7.4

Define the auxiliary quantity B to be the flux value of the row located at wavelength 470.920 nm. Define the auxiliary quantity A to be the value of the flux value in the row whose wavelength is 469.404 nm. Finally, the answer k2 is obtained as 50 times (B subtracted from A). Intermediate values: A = 7.62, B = 8.5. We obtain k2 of -44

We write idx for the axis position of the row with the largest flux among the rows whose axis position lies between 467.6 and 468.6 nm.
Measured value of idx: 468.540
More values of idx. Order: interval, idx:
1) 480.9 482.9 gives 482.777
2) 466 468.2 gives 466.602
